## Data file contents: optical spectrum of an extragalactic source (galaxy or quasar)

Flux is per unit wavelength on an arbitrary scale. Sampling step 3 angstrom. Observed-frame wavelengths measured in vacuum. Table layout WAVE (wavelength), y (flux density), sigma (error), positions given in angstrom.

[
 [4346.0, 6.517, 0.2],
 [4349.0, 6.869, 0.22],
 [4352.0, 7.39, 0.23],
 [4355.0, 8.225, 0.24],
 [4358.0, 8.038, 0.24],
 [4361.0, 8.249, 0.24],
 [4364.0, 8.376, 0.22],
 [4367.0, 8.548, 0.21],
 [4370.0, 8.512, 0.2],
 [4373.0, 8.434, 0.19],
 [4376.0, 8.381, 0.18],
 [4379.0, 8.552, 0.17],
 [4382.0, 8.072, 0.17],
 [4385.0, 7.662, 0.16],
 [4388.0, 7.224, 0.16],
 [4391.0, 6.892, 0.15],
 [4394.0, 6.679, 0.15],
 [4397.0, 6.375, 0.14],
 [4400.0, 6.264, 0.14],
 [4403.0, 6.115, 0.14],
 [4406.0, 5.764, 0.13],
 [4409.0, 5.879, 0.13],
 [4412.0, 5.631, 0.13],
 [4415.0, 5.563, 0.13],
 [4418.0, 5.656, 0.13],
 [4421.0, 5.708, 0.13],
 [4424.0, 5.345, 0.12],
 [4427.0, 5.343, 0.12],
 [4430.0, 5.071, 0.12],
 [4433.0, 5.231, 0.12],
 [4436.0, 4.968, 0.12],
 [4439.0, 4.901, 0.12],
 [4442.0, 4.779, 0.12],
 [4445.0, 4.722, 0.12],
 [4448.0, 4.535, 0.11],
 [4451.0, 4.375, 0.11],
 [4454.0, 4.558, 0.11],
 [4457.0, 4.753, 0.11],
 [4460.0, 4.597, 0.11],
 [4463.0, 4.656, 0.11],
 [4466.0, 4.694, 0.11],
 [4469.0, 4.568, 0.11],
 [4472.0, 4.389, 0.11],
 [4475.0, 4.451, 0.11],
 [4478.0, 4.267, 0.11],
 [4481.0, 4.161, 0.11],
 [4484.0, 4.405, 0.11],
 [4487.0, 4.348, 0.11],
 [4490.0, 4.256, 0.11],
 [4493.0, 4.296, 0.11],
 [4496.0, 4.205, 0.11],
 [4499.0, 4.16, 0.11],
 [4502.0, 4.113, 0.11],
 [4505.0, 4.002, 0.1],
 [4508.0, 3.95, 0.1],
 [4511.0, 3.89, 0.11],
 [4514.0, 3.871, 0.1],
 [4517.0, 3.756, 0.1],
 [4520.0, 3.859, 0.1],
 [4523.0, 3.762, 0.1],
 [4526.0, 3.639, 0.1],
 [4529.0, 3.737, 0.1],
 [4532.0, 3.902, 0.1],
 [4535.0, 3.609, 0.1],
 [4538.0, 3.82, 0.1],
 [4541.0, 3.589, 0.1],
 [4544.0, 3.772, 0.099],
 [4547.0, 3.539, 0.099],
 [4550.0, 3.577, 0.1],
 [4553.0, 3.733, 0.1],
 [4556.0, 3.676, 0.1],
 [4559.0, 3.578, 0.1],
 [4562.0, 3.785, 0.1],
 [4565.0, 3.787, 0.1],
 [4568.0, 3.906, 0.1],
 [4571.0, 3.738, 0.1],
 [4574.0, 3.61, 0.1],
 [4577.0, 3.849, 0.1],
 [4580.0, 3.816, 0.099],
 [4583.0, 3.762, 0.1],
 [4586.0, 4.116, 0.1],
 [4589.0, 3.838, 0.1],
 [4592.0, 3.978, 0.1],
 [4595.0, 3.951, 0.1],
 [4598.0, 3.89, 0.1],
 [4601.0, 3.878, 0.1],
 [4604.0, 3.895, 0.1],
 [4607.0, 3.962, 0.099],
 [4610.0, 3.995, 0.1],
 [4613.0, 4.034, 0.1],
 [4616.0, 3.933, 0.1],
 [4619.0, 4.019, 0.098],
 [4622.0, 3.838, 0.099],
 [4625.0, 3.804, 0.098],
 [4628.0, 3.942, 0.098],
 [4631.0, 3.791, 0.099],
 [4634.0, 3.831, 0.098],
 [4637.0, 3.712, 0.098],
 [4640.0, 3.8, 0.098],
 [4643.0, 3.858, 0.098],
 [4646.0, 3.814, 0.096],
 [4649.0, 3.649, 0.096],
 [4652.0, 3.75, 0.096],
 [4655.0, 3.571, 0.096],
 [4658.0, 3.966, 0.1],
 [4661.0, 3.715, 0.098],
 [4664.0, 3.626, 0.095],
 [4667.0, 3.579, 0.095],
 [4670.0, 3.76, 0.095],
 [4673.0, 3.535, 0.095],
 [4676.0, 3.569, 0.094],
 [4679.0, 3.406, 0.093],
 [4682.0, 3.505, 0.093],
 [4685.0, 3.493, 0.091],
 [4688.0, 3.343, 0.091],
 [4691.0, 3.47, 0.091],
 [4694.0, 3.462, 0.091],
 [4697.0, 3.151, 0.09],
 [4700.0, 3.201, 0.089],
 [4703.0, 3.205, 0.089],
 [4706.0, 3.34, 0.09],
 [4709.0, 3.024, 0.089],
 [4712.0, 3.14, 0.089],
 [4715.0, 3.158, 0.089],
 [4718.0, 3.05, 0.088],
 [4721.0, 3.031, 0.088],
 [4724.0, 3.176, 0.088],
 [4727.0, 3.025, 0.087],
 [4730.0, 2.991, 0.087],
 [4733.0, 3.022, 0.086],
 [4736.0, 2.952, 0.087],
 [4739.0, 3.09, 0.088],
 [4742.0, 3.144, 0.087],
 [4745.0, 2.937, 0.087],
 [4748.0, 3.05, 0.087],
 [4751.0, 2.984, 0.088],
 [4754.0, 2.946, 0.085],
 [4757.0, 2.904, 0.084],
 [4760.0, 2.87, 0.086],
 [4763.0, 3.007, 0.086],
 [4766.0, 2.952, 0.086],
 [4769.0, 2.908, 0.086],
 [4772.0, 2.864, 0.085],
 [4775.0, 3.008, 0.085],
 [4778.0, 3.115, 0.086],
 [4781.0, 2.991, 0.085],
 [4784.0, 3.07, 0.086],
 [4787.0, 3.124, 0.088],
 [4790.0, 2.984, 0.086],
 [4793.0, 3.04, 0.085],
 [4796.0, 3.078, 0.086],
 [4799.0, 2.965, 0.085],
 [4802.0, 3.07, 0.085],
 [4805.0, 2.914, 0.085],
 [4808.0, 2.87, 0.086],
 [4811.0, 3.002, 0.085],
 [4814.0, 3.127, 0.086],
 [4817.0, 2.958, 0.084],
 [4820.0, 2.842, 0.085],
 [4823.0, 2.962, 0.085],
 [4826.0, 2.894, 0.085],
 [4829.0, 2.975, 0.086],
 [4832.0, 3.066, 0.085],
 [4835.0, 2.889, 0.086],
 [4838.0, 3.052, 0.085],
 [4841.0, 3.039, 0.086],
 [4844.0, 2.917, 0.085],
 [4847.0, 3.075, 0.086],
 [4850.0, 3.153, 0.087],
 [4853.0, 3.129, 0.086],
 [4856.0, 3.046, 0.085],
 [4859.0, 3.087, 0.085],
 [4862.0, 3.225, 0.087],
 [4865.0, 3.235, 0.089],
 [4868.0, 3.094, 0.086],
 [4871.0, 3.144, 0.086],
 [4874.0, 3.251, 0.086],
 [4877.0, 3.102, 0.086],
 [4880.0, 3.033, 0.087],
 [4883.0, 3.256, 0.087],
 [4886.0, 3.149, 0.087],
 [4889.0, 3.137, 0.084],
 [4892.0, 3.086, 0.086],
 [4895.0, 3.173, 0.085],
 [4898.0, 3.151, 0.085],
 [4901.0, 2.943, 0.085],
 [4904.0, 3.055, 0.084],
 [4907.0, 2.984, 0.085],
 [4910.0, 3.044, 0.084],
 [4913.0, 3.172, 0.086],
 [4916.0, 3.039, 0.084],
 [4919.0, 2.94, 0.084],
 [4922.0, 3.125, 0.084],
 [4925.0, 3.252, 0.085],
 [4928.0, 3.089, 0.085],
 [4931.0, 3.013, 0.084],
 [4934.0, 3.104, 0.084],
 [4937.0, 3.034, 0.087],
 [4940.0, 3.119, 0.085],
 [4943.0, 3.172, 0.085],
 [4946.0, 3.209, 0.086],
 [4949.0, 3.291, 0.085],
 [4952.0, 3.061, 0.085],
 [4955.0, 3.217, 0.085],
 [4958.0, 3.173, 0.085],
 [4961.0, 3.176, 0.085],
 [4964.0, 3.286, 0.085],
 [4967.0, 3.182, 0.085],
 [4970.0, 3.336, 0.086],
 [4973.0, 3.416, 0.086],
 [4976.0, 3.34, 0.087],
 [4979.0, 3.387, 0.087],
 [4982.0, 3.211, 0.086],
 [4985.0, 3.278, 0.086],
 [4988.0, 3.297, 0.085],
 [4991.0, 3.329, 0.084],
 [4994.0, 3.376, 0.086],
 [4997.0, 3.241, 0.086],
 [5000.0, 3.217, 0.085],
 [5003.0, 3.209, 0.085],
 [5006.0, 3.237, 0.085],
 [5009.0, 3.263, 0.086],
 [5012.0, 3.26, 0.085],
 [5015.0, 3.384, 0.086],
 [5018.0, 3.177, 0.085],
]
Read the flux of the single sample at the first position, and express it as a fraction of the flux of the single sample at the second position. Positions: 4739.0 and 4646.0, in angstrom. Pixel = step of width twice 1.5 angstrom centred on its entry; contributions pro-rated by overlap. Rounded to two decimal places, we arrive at 0.81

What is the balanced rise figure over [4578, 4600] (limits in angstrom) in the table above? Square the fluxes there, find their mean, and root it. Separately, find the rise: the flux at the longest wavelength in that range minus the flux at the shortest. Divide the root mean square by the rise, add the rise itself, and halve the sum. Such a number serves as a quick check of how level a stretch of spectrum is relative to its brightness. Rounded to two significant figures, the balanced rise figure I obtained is 26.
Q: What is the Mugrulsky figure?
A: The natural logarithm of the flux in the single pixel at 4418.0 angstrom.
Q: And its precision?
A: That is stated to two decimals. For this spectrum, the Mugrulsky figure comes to 1.73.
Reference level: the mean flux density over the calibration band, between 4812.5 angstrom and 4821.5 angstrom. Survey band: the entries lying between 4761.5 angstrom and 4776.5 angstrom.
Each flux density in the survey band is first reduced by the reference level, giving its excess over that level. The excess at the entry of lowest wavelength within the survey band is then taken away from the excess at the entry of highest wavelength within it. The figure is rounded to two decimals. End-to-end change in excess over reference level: 0.00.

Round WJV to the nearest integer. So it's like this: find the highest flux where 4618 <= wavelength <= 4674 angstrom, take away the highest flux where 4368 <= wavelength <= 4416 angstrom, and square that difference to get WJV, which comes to 21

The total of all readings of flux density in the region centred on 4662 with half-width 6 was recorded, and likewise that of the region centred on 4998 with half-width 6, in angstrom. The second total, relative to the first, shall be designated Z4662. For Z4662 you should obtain 0.88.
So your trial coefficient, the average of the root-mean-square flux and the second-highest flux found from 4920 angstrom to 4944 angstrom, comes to 3.1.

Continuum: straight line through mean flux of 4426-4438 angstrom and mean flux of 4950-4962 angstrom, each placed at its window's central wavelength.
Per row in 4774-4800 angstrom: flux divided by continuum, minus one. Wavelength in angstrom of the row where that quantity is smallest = 4775.0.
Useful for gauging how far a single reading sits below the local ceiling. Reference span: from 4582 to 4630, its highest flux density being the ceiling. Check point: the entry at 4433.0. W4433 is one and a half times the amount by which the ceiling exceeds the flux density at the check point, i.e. -1.7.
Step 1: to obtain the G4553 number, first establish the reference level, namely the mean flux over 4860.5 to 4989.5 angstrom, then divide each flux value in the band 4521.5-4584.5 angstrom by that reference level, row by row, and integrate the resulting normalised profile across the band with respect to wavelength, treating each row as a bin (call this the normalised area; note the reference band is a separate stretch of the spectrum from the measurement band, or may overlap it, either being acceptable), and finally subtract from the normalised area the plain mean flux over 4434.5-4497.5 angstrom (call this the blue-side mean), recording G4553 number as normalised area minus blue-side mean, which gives 70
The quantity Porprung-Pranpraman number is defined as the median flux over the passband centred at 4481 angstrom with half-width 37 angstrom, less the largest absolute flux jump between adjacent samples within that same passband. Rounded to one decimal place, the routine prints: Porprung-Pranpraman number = 4.1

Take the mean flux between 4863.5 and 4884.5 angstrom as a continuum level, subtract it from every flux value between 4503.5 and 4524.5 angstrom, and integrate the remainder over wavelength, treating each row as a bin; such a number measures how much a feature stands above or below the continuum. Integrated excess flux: 15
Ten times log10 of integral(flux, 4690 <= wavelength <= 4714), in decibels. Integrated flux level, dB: 19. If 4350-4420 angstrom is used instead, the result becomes 27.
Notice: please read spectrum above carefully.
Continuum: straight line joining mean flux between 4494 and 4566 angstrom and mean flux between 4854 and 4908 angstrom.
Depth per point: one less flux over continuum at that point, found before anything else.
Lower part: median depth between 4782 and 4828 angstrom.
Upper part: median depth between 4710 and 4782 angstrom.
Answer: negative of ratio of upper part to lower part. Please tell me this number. -1.4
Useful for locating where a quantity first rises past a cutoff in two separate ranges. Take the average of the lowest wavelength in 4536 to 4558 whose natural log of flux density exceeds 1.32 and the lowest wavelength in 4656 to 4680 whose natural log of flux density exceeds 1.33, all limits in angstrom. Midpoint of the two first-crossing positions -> 4598.0 angstrom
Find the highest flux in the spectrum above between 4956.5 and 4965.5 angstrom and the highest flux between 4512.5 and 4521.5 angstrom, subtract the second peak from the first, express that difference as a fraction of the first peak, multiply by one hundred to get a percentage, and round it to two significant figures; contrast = -18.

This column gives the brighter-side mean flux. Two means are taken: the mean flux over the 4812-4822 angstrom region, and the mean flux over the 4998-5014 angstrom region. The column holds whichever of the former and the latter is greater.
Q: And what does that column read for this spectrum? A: 3.2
